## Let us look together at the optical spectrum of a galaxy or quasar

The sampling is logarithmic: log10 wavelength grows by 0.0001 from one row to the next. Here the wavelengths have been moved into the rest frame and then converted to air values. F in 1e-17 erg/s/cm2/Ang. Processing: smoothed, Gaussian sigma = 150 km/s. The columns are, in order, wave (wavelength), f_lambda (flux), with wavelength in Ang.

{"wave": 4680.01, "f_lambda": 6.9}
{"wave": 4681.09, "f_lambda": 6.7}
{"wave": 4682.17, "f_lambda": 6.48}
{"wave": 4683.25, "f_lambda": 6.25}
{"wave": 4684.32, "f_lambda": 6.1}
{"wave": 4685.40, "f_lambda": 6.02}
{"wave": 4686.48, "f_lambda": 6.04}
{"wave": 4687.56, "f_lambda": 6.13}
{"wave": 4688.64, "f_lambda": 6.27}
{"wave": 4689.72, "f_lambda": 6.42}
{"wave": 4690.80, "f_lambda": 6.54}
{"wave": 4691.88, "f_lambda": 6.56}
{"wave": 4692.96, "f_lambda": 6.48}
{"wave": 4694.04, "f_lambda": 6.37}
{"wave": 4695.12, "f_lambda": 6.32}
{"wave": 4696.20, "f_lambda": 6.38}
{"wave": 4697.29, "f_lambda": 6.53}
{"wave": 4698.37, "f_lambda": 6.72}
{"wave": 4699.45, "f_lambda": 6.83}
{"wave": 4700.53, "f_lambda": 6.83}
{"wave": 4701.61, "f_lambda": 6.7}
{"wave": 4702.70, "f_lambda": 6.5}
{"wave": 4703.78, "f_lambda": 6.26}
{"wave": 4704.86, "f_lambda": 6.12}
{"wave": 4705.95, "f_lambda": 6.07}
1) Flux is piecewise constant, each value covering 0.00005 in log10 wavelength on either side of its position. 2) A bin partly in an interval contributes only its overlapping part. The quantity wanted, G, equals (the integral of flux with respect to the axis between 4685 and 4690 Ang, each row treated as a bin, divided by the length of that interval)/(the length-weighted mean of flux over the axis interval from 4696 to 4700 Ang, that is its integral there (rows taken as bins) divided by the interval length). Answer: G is 0.93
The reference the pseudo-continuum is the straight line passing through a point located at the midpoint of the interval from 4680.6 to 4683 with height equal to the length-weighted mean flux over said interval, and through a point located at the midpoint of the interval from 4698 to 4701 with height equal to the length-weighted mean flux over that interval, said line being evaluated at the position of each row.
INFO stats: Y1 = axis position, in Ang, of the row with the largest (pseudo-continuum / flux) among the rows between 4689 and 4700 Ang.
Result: 4695.12 Ang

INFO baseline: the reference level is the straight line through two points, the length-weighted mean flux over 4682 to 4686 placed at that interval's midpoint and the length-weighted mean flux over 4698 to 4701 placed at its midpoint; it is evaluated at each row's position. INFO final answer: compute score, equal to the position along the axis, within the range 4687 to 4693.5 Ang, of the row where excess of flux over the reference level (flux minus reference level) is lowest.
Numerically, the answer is 4687.56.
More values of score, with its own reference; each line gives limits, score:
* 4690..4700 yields 4695.12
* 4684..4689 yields 4686.48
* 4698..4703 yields 4702.70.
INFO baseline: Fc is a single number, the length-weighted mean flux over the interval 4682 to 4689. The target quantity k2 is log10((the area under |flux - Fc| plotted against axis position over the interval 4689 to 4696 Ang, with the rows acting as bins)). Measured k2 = 0.3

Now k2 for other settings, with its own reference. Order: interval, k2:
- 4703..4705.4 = -0.6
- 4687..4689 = -0.9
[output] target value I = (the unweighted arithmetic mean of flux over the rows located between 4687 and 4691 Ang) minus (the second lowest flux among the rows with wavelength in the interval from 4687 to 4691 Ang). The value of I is 0.07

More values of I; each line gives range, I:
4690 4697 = 0.07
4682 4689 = 0.14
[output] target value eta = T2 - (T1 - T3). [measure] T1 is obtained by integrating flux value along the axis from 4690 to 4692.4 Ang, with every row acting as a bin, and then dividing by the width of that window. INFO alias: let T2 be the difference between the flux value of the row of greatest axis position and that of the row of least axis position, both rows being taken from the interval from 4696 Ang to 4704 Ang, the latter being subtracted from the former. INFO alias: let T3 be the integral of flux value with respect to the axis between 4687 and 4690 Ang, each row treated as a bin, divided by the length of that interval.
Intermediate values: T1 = 6.54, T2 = -0.12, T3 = 6.26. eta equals -0.4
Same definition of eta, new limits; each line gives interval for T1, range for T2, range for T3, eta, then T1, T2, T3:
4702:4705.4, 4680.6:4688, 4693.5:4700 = -0.4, 6.31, -0.57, 6.53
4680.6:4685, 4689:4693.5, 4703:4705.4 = -0.1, 6.37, 0.06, 6.24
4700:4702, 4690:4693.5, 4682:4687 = -0.7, 6.78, -0.06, 6.16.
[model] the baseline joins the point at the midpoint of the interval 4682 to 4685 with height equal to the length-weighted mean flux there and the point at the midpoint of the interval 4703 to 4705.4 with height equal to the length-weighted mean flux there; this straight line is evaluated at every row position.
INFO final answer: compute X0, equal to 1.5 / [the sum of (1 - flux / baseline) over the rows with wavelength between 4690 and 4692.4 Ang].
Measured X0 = -15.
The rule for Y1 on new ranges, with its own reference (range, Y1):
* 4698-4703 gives 4702.70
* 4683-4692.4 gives 4685.40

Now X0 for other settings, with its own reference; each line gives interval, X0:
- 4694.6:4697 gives -44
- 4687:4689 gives 98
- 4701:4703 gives -13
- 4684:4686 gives 25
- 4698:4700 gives -9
